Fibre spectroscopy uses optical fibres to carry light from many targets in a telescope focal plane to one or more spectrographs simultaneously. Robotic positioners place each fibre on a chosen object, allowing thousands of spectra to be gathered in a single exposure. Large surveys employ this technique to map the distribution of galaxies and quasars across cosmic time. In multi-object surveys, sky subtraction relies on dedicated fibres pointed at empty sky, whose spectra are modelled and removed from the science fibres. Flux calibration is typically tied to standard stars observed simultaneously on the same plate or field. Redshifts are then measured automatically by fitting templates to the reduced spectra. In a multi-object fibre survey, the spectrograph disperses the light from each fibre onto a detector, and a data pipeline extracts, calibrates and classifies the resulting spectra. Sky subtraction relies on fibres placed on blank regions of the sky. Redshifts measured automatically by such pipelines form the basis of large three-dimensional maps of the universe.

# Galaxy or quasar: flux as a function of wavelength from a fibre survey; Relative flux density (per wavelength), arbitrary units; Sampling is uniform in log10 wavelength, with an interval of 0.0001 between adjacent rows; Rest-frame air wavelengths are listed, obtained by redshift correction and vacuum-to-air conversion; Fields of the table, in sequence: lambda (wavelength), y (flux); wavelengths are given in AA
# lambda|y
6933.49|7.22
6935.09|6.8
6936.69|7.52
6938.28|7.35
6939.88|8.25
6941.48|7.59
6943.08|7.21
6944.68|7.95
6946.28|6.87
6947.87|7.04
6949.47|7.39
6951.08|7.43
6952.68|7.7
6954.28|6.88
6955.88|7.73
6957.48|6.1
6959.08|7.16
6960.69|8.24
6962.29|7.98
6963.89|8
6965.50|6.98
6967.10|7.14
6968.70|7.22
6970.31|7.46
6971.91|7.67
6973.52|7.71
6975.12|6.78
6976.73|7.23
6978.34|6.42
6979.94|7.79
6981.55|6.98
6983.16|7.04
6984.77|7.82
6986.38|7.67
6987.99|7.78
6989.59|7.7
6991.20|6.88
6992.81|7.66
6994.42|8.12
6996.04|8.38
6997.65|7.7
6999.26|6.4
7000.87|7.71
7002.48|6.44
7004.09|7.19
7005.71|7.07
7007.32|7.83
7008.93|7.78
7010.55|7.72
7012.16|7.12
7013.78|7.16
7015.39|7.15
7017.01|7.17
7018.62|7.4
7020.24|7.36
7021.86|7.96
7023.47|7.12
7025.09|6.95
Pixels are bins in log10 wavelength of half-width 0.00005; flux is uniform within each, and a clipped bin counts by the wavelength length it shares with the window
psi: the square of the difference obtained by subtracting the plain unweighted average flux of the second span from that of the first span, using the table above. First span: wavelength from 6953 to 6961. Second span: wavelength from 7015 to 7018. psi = 0.00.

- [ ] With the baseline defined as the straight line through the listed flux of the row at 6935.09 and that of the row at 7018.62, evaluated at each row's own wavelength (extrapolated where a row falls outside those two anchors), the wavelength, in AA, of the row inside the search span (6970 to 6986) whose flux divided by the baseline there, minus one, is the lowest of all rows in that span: 6978.34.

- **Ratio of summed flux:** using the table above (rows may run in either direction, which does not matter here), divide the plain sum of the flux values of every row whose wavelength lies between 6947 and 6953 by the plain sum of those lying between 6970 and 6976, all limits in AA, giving 1.0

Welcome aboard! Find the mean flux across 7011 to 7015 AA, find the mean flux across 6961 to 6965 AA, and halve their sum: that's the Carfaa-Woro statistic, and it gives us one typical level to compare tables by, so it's 7.57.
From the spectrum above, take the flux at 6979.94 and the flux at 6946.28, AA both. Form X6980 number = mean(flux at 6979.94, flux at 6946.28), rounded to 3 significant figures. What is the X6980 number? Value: 7.33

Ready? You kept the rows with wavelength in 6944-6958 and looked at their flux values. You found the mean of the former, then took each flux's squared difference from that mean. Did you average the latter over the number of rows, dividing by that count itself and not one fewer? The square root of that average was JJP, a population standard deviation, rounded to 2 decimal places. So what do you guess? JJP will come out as 0.54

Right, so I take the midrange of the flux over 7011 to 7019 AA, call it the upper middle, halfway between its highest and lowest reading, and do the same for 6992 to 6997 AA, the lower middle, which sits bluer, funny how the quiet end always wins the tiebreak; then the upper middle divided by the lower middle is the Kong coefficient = 0.91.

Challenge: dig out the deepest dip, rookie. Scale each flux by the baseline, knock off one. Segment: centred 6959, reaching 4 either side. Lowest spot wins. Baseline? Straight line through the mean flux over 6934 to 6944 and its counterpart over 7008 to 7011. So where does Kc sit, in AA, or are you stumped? 6957.48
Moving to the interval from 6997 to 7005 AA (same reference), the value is 6999.26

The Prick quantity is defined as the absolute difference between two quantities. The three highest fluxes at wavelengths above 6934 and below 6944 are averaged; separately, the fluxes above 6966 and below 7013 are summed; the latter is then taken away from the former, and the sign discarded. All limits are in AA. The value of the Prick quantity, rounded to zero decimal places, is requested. 207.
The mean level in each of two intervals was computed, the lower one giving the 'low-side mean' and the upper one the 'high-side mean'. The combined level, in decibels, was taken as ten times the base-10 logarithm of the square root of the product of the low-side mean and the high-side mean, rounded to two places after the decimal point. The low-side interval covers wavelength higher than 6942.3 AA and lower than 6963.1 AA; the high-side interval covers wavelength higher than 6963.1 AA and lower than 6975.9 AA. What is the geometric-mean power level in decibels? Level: 8.67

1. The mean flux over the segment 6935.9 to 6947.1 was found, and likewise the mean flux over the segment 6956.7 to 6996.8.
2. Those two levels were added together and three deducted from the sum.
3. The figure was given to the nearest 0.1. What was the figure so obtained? 12.0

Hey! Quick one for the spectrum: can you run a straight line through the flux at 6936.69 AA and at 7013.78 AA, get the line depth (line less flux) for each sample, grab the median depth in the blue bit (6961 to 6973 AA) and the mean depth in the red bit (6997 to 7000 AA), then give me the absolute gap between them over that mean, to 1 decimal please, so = 1.5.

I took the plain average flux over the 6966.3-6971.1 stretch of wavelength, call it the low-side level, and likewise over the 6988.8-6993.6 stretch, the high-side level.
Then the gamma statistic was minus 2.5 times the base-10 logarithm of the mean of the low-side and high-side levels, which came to -2.16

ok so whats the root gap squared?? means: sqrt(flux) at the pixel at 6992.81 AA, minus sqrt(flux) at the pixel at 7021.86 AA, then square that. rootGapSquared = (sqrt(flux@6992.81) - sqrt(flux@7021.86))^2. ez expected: 0.0029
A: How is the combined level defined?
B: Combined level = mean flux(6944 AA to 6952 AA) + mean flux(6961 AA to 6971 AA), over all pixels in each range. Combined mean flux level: 14.8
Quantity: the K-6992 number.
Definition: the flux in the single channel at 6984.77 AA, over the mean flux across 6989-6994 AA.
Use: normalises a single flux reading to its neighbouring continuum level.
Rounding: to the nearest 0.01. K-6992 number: 1.05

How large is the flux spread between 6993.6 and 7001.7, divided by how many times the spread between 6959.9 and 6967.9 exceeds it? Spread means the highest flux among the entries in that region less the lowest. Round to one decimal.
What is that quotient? 3.1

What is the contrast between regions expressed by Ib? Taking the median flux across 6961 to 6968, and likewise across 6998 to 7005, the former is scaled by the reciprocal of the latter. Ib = 1.11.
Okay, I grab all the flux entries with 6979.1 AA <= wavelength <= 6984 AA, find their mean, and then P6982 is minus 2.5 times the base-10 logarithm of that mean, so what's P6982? -2.15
